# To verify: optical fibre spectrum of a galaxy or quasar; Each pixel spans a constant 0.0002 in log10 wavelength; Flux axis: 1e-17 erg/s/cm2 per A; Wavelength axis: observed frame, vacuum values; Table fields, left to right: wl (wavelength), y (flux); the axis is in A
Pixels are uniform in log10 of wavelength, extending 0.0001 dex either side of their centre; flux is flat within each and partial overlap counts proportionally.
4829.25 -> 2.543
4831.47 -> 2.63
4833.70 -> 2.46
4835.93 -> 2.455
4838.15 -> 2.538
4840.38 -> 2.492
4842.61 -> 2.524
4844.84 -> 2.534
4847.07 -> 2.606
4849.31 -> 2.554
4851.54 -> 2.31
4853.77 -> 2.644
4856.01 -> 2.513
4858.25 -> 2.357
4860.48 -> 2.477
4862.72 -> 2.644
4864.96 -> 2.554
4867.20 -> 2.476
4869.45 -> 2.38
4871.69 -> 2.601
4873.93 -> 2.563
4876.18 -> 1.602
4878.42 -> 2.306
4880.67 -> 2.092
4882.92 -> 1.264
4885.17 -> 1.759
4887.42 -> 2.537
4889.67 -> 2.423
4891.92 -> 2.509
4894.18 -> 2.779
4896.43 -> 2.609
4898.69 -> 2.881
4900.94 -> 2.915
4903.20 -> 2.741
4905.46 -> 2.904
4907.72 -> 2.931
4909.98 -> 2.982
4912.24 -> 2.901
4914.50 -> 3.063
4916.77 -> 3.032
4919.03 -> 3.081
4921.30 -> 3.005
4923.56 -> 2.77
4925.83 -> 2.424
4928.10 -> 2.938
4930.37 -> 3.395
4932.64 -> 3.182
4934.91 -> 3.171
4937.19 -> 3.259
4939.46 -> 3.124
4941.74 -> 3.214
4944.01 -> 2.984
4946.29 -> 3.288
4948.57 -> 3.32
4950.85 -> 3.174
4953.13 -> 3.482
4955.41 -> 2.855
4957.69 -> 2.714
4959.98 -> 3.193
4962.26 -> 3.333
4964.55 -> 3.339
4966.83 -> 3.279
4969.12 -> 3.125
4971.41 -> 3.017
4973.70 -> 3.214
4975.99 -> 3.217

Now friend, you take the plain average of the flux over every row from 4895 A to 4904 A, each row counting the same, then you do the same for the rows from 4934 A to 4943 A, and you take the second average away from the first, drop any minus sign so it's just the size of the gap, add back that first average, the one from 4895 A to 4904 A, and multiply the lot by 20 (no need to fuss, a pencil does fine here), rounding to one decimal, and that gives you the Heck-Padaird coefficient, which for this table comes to 63.8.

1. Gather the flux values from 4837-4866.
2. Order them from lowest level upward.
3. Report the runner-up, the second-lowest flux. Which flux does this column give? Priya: 2.357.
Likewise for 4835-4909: 1.602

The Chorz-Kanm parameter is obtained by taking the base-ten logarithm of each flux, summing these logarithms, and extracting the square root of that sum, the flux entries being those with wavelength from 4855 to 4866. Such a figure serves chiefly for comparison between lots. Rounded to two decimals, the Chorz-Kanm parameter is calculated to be 1.41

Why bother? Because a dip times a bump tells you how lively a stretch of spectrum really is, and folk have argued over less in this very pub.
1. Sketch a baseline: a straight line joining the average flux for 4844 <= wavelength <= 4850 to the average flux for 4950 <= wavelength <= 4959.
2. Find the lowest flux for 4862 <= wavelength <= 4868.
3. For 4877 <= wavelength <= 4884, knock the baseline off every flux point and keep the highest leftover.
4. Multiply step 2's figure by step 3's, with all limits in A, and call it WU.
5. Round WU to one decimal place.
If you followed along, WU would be -1.0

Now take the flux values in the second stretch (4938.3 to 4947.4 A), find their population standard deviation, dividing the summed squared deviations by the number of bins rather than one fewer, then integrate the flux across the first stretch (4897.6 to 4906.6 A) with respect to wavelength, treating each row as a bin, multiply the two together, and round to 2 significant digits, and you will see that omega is 2.9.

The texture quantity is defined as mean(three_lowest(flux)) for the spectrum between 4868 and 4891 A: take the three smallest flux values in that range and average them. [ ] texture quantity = 1.54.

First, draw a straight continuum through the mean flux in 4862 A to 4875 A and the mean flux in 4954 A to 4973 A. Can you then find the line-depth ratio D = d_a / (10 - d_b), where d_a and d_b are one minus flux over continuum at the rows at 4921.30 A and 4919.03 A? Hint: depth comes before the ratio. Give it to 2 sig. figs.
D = -0.0052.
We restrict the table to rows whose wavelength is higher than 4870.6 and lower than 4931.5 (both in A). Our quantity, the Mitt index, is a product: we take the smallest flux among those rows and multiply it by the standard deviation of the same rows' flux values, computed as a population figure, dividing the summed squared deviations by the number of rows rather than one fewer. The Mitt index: 0.6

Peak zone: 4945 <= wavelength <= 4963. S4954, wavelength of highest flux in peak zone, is 4953.13 A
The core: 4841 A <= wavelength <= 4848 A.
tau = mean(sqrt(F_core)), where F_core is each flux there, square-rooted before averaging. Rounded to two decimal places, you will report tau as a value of 1.60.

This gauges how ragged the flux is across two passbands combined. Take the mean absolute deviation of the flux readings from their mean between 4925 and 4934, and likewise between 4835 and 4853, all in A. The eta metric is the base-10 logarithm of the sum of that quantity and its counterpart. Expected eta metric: -0.4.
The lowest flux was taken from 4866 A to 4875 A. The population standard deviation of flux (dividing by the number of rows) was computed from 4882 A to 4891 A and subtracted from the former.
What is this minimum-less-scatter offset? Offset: 1.9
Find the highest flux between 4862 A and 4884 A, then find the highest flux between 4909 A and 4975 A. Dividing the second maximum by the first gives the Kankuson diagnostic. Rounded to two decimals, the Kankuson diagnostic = 1.32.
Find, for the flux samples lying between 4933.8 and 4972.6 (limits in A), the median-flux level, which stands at 3.2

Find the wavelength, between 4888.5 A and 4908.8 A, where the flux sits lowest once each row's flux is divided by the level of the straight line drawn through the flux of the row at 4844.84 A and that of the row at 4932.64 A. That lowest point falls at 4889.67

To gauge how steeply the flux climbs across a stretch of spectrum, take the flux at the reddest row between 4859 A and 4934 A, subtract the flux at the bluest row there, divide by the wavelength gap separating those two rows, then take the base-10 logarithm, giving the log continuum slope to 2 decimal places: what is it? -2.01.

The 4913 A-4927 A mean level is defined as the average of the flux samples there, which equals 2.9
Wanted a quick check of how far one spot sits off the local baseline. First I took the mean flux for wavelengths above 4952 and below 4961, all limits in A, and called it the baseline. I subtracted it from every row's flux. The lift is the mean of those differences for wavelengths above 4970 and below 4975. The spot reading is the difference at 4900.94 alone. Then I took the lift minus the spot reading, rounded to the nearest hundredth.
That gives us 0.20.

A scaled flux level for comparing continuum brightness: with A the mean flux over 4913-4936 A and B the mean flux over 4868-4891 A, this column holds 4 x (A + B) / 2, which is 10.3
